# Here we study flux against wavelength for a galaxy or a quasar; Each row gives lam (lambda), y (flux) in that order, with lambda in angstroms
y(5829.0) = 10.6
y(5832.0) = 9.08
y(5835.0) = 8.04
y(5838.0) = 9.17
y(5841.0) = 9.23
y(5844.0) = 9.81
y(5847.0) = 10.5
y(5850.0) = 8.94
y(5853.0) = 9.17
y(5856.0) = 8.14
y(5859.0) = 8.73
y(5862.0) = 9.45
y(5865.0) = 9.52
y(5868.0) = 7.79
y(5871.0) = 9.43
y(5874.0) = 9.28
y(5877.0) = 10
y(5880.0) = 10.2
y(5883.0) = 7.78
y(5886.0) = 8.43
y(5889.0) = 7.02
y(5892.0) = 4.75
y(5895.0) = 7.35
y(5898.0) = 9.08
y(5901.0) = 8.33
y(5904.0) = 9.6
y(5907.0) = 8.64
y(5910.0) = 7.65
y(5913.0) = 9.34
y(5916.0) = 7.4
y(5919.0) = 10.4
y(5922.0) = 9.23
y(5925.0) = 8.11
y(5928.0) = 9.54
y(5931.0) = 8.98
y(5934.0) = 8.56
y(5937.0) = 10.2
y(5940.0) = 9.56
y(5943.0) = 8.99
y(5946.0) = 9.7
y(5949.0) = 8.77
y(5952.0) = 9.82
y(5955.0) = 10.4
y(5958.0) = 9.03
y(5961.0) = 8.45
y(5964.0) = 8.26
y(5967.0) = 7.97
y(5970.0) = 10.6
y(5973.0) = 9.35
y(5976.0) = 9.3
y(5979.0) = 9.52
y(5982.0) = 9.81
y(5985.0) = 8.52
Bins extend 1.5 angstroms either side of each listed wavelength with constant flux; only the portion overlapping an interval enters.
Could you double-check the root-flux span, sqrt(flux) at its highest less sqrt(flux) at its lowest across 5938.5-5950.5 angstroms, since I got 0.15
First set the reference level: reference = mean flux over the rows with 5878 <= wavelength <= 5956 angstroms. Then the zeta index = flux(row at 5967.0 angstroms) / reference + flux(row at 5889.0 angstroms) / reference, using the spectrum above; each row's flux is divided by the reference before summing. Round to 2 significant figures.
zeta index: 1.7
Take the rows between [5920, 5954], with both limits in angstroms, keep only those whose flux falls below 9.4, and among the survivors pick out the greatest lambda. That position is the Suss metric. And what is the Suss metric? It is 5949.0 angstroms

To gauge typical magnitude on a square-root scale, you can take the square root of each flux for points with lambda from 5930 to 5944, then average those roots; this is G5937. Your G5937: 3.04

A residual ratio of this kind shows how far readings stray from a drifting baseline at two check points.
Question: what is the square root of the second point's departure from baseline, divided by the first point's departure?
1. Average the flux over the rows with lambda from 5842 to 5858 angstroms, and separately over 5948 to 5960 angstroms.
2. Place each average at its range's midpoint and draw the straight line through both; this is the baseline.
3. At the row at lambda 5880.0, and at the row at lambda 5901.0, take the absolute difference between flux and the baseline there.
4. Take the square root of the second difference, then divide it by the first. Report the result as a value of 1.2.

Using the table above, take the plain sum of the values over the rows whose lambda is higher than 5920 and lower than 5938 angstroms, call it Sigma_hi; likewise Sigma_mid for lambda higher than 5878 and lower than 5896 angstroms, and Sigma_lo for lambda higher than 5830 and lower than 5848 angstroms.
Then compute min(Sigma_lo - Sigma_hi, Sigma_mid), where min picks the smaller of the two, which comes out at 1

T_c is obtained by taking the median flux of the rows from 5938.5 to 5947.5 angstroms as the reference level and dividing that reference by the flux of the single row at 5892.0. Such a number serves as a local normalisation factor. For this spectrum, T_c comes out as 2.01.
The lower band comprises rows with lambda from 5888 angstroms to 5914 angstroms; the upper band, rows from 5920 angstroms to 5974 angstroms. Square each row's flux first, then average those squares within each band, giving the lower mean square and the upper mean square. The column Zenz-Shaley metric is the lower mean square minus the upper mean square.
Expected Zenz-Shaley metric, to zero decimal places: -20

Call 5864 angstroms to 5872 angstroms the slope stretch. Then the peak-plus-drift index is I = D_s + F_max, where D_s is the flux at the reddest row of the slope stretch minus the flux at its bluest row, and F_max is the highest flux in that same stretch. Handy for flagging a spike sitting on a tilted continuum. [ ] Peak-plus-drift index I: 9.4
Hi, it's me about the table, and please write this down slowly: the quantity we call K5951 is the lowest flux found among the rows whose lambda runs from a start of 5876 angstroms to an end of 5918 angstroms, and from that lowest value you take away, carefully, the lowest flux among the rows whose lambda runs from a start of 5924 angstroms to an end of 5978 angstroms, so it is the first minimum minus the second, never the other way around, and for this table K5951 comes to -3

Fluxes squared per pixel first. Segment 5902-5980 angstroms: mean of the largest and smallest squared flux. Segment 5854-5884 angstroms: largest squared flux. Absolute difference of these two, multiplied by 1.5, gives 30.7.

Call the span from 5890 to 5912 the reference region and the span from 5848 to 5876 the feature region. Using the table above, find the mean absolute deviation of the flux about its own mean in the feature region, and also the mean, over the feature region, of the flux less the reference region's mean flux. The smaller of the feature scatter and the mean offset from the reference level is 0.48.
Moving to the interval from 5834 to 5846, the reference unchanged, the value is 0.51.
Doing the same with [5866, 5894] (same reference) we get 0.38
